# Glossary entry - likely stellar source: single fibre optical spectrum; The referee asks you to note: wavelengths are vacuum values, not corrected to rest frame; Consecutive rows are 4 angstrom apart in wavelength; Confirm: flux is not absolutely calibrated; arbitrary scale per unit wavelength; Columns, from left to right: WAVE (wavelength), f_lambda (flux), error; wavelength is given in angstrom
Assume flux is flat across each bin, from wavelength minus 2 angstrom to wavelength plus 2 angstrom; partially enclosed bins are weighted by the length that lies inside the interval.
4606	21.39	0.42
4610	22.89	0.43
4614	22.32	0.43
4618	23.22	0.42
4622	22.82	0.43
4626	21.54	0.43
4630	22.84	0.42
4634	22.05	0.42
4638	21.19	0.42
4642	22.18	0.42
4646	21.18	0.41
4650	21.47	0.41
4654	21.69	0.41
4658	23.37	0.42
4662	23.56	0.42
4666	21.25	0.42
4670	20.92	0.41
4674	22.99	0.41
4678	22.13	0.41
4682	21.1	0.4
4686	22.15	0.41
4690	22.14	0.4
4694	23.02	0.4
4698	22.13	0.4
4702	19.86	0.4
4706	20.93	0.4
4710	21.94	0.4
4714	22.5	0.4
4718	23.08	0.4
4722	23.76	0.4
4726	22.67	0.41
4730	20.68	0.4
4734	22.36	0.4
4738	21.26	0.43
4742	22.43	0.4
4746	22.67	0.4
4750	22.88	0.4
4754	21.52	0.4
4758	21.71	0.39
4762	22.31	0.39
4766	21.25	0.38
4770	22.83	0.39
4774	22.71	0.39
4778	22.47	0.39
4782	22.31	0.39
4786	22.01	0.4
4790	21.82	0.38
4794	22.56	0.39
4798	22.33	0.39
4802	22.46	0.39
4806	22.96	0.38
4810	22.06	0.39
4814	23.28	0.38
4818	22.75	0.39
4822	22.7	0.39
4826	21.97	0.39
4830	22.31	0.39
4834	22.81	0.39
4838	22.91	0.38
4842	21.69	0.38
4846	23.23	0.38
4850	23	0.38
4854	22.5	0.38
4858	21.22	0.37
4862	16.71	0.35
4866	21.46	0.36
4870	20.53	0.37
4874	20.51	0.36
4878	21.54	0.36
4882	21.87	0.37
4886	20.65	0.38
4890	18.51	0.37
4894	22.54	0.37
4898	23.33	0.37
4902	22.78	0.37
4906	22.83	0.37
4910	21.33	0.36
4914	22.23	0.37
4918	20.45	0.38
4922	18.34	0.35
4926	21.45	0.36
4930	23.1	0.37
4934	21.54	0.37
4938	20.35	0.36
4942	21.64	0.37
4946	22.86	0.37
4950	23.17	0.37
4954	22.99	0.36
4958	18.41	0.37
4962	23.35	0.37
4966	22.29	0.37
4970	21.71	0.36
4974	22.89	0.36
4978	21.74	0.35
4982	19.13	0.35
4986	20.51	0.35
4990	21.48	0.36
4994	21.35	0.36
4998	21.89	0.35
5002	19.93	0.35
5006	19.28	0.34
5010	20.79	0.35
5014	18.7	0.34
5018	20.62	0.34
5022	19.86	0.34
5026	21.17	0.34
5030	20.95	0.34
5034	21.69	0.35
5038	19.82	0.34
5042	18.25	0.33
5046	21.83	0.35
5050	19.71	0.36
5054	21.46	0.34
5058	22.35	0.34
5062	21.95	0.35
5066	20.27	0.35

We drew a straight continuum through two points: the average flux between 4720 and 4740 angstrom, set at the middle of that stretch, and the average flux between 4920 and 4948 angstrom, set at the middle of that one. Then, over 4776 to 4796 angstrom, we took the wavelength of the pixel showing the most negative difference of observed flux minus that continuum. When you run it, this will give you 4790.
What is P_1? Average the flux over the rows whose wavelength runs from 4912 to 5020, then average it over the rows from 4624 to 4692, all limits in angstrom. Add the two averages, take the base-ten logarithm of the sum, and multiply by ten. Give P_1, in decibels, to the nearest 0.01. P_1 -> 16.35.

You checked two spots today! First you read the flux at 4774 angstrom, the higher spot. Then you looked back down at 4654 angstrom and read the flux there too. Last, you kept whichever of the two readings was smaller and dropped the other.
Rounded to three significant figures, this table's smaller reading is 21.7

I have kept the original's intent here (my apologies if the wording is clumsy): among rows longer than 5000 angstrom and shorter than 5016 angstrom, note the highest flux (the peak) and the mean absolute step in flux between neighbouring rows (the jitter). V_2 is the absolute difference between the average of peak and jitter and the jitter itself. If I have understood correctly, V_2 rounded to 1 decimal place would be 9.7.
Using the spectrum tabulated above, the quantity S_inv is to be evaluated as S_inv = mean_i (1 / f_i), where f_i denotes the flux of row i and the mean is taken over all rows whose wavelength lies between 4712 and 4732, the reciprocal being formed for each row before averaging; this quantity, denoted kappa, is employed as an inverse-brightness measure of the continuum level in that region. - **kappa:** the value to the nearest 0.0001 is 0.0445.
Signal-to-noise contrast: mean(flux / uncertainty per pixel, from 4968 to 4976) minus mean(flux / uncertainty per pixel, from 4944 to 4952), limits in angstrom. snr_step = 0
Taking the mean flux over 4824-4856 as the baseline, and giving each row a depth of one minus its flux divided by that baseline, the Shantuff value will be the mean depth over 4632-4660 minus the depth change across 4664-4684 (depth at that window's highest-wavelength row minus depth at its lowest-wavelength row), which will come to 0.02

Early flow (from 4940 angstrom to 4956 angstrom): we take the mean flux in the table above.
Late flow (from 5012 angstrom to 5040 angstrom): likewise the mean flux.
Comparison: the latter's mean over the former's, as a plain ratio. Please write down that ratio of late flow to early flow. 0.90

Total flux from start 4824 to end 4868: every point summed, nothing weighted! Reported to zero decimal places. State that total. 240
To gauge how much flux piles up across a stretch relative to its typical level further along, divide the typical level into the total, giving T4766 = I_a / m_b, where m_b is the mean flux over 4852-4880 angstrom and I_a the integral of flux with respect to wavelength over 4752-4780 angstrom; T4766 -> 30.0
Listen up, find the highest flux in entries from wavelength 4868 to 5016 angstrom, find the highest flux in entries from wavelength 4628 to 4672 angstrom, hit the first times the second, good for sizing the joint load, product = 550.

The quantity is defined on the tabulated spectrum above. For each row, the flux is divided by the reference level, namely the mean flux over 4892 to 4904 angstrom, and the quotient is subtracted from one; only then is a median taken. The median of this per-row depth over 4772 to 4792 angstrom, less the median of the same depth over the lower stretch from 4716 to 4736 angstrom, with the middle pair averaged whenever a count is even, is 0.016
